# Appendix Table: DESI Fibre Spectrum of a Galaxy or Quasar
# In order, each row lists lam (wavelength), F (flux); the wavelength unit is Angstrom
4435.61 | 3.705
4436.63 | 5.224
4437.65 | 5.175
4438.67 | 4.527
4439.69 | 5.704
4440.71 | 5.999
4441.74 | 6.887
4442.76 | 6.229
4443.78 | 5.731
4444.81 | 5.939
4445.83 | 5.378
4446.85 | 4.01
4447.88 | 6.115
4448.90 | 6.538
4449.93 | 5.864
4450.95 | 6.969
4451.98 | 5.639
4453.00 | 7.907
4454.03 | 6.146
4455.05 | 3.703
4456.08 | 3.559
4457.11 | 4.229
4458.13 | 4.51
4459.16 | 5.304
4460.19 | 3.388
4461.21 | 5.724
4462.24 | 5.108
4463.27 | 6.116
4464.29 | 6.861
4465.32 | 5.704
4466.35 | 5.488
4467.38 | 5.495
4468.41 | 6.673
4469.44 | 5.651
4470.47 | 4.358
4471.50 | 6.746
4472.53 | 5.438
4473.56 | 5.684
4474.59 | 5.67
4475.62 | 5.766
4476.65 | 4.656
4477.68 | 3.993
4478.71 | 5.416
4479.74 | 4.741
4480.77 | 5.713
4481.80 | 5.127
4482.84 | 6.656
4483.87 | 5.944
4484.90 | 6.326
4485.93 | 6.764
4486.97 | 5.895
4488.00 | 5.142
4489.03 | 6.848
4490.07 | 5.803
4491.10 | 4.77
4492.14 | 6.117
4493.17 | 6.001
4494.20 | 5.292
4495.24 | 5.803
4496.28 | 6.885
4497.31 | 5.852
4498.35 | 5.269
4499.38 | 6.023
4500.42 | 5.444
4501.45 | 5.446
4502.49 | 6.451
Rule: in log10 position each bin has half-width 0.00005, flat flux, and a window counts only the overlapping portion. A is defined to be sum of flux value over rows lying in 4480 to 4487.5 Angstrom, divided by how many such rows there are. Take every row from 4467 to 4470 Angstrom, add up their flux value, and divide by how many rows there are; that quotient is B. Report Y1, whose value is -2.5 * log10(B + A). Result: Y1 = -2.70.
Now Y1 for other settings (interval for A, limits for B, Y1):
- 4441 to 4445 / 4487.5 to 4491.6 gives -2.68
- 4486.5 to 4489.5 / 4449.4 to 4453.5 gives -2.75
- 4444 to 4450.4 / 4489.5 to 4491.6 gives -2.60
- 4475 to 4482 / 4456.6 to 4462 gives -2.47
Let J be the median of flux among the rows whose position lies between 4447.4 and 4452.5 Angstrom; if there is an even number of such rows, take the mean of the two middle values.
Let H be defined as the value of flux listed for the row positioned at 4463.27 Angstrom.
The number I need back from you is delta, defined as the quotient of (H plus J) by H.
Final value 2.00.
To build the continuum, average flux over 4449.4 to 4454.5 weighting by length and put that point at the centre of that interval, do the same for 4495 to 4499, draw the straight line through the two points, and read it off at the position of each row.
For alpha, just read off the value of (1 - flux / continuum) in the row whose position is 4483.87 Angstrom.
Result 0.03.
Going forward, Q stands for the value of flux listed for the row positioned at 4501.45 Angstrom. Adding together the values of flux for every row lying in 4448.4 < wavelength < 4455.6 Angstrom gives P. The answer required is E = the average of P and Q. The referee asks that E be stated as 24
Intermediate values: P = 43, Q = 5.446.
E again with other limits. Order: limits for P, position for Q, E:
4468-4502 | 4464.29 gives 97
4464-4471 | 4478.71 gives 23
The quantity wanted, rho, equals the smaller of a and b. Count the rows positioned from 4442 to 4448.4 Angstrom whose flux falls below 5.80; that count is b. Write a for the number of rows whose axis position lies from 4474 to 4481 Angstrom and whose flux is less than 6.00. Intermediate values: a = 7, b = 3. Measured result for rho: 3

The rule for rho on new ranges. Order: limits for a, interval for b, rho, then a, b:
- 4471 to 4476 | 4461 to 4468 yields 4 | 4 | 5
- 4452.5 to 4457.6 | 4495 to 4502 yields 3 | 3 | 3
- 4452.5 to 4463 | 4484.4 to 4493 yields 2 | 8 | 2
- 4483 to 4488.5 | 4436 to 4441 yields 3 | 3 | 4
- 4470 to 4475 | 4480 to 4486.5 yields 2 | 4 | 2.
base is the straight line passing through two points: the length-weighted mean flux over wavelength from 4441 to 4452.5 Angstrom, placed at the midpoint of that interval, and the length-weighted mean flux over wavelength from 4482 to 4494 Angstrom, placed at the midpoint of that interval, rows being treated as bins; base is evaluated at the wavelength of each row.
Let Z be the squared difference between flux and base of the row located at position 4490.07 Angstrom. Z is 0.0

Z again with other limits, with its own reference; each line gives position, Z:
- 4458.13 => 2.1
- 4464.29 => 0.8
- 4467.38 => 0.2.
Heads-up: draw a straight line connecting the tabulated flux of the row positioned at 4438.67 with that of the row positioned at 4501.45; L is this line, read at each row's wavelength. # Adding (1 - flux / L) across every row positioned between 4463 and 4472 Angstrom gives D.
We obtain -1.7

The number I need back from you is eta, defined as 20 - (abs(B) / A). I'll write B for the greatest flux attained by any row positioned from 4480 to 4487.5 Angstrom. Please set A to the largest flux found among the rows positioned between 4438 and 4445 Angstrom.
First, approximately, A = 6.887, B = 6.764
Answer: 19.0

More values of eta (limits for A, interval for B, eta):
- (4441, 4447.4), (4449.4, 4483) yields 18.9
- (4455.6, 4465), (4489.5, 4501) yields 19.0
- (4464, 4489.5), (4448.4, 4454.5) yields 18.8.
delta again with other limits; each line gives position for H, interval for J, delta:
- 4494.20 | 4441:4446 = 2.12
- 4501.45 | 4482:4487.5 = 2.16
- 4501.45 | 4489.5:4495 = 2.07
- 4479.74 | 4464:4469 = 2.20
